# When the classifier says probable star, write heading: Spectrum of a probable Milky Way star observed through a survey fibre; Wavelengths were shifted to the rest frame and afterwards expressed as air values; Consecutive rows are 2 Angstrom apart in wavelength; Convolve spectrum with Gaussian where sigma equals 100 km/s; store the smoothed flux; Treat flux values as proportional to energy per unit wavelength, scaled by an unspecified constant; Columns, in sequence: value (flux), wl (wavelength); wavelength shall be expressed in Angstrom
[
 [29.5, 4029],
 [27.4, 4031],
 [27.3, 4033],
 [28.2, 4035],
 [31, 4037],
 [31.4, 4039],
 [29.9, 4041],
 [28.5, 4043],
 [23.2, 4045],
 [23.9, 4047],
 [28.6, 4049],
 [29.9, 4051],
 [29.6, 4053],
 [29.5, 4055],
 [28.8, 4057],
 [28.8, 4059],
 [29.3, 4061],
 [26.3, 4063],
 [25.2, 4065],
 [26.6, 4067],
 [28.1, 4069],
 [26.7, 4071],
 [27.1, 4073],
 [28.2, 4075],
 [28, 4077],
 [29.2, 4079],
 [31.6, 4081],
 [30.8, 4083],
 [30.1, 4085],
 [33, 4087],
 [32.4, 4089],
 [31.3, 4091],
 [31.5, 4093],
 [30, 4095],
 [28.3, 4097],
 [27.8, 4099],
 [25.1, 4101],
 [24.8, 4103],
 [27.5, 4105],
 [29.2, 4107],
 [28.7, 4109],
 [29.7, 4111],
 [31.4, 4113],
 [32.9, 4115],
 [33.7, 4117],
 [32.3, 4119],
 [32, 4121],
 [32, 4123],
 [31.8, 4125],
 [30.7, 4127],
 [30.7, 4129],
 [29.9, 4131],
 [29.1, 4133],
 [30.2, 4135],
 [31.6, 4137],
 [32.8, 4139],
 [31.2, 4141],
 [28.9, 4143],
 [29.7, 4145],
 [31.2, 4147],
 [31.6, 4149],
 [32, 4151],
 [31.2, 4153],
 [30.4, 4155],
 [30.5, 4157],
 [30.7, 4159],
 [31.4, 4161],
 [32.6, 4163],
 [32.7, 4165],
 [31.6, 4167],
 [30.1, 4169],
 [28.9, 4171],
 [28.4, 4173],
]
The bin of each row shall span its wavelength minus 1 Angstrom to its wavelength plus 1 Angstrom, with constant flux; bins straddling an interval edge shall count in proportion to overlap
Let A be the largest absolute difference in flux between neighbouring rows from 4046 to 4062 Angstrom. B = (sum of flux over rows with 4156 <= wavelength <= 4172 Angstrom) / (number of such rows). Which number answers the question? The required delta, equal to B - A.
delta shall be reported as 26.4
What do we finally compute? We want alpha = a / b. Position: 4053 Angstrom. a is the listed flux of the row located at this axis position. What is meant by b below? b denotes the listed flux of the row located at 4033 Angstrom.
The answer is 1.08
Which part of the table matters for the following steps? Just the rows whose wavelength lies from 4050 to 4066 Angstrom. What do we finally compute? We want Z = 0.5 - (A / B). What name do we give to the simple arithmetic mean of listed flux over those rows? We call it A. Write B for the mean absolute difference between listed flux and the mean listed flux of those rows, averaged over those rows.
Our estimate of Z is -21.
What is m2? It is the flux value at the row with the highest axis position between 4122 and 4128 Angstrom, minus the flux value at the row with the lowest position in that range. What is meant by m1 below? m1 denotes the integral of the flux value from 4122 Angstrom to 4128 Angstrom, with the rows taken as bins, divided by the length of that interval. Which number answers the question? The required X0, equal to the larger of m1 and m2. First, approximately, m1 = 31.5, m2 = -1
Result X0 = 31.5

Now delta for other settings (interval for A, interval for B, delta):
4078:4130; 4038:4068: 25.1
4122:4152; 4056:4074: 25.1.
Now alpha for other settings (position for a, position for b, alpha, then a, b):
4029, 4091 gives 0.94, 29.5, 31.3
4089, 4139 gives 0.99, 32.4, 32.8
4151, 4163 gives 0.98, 32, 32.6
